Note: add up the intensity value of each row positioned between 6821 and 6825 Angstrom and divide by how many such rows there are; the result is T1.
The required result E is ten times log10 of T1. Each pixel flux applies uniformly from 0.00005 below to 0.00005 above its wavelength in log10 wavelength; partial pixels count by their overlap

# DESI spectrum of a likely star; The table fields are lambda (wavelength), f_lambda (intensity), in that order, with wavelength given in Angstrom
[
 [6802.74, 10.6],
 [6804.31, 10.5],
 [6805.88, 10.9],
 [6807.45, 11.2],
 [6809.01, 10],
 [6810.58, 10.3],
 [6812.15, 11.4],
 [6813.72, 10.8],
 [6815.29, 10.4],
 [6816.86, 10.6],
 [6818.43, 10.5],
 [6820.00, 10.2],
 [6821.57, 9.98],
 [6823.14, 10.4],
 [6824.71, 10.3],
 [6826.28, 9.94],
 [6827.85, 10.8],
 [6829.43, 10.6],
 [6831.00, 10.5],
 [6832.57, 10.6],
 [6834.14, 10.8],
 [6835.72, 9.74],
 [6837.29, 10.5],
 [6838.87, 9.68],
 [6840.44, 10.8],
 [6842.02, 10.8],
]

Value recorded 10.1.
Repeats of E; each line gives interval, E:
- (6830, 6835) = 10.3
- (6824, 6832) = 10.2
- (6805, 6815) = 10.3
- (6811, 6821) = 10.3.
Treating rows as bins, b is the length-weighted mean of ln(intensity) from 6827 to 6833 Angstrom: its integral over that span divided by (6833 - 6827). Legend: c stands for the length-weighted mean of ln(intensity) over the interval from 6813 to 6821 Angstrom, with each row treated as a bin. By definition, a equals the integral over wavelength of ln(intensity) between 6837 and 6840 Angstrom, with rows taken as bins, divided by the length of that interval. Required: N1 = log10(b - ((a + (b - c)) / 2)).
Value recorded 0.079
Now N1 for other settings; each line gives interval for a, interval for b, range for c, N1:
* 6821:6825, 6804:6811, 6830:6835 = 0.079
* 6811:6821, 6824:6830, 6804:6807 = 0.070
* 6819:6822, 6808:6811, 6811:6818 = 0.076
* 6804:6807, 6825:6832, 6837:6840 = 0.058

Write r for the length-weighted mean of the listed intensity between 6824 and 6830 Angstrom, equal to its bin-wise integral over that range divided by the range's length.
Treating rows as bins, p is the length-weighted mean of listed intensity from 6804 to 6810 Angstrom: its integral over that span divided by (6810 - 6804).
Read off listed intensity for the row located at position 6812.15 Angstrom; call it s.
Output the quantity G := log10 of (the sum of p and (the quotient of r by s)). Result 1.06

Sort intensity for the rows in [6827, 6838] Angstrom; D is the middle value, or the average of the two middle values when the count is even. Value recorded 10.6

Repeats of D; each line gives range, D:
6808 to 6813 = 10.3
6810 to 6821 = 10.5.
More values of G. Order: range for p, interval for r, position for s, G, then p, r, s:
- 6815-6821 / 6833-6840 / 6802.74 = 1.06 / 10.41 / 10.2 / 10.6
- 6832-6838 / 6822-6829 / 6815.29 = 1.06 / 10.40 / 10.4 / 10.4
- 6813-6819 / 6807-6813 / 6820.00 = 1.07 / 10.57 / 10.7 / 10.2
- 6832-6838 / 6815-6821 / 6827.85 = 1.06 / 10.40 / 10.4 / 10.8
